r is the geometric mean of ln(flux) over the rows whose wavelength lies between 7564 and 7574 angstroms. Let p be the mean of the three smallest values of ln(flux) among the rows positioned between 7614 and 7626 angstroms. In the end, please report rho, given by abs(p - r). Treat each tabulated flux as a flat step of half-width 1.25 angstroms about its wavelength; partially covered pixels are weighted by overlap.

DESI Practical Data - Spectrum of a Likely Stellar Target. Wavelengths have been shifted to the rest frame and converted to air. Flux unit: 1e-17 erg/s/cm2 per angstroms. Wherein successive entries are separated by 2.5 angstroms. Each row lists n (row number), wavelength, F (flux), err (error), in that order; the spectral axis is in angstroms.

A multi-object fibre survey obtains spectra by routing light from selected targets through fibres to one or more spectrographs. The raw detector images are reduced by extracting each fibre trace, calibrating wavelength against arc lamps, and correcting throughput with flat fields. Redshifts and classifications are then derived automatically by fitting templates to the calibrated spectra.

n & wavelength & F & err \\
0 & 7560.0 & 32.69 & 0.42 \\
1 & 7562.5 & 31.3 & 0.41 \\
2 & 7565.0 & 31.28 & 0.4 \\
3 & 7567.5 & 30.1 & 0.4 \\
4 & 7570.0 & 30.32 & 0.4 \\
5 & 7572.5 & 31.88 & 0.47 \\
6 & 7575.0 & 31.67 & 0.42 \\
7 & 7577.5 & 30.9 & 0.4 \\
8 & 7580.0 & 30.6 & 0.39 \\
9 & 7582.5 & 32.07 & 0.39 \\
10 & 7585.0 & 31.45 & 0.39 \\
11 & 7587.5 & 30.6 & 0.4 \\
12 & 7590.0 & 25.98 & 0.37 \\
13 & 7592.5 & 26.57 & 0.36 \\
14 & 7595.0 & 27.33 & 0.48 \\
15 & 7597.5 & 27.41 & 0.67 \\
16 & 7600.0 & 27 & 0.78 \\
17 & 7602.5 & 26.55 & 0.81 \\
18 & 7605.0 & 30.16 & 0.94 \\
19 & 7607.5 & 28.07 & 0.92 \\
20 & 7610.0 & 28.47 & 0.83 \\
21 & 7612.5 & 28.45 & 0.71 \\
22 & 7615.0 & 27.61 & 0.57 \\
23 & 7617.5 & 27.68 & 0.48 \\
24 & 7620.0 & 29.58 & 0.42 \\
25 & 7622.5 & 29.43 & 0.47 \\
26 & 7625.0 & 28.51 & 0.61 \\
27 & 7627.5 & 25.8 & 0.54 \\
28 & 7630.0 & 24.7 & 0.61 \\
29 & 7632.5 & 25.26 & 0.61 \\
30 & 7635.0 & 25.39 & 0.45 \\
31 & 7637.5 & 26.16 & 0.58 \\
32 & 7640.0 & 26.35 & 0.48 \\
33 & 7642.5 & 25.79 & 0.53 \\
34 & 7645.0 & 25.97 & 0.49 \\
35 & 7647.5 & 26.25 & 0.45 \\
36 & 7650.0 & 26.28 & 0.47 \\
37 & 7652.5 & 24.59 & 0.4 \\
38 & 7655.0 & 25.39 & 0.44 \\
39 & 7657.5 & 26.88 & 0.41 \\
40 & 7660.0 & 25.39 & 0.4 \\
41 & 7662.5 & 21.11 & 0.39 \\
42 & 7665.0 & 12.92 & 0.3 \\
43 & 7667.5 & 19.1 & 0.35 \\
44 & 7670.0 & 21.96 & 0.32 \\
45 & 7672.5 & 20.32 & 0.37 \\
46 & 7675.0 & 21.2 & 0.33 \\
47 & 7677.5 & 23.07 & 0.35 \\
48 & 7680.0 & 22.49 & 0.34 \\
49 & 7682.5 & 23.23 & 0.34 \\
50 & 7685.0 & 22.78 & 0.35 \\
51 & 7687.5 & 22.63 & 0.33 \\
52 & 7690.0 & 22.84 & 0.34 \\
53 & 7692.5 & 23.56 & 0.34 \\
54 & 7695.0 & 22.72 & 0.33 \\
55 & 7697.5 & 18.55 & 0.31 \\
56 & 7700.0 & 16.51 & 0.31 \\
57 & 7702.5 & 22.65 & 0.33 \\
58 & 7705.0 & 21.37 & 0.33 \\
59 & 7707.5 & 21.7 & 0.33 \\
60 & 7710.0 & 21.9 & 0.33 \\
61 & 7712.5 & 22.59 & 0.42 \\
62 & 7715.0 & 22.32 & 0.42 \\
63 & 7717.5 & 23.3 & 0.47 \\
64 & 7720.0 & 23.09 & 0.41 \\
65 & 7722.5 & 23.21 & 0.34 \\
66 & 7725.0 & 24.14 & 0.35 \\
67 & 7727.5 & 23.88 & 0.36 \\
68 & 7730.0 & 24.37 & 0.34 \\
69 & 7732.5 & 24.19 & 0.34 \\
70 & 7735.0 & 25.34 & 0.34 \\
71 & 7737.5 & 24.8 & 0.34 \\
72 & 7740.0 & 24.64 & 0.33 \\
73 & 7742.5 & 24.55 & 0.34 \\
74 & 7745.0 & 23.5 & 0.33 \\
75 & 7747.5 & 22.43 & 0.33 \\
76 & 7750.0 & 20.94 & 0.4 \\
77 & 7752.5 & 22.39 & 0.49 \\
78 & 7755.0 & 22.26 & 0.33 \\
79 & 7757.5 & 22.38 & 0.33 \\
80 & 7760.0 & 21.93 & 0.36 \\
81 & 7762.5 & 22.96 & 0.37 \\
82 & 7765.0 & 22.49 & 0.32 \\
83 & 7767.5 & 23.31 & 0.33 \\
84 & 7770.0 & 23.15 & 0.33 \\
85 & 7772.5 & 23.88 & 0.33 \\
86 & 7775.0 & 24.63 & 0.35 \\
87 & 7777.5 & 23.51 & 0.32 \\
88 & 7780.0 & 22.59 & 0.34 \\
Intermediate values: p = 3.33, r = 3.43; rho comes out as 0.10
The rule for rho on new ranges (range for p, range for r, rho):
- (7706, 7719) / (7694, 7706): 0.09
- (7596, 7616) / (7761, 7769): 0.16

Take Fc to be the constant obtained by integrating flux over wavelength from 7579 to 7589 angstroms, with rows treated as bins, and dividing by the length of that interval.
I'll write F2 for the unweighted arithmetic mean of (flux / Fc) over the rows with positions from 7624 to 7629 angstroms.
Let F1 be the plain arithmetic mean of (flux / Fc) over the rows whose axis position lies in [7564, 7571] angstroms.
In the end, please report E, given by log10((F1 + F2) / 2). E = -0.03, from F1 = 0.98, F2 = 0.87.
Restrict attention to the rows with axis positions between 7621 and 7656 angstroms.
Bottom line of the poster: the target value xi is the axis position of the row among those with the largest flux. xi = 7622.5 angstroms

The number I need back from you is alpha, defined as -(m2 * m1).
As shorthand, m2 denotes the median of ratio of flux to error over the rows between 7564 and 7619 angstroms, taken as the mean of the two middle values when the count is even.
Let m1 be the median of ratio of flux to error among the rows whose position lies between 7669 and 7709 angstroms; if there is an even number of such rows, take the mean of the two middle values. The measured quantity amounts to -4558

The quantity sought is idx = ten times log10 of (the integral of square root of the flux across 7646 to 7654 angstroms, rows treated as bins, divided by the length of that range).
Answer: 7.0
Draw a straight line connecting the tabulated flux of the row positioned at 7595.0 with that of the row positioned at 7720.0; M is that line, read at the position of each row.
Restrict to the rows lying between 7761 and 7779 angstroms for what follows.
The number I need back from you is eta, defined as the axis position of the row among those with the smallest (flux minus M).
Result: 7765.0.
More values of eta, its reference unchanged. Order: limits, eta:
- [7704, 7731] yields 7705.0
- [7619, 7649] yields 7630.0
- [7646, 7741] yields 7665.0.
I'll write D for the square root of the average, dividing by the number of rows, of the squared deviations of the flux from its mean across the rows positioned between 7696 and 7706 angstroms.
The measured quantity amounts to 2.4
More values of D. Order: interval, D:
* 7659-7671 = 4.1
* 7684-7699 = 1.7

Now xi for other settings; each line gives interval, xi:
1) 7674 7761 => 7735.0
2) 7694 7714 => 7695.0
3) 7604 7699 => 7605.0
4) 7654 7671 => 7657.5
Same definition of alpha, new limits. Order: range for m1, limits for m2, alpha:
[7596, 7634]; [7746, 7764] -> -2539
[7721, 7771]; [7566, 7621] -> -4801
